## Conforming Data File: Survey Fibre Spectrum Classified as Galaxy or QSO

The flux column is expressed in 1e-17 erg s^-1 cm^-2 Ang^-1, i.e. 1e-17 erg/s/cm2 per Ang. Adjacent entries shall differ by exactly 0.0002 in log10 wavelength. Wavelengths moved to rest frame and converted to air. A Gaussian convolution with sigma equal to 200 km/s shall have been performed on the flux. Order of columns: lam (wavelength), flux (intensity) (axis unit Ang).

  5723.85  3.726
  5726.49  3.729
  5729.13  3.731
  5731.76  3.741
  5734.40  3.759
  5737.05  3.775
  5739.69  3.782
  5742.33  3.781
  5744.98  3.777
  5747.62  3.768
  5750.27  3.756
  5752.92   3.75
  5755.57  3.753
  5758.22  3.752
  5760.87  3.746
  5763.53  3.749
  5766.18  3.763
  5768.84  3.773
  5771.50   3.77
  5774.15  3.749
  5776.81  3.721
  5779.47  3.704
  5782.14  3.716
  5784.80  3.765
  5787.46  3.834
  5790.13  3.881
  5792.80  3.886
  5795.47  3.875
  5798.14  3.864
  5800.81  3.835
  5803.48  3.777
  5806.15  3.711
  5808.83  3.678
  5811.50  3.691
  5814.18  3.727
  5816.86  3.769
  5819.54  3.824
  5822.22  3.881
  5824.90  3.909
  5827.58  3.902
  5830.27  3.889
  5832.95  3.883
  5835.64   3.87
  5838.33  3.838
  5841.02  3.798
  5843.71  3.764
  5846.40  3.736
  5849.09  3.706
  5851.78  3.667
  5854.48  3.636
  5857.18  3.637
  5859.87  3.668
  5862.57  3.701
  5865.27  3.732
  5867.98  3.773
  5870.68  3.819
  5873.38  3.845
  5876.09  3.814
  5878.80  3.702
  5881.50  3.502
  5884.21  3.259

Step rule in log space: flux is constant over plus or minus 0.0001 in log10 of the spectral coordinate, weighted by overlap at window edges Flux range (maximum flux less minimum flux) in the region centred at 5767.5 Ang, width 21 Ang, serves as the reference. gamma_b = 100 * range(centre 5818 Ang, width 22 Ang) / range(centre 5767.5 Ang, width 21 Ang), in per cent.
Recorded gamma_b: 444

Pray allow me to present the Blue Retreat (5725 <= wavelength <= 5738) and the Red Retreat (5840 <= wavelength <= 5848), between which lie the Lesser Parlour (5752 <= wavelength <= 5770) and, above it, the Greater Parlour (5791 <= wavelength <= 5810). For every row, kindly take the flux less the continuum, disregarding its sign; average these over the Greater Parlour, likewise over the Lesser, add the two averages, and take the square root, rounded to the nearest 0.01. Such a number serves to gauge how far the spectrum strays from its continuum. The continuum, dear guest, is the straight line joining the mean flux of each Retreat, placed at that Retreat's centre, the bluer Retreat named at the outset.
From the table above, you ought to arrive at 0.30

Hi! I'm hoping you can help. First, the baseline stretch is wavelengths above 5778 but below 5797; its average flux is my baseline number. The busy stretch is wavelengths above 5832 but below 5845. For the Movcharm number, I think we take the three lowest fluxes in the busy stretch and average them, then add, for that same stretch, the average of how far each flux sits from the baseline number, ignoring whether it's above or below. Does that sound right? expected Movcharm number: 3.84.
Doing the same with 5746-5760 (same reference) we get 3.80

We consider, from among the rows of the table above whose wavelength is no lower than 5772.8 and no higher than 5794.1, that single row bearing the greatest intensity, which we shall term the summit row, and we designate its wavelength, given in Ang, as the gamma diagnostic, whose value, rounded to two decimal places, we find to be 5792.80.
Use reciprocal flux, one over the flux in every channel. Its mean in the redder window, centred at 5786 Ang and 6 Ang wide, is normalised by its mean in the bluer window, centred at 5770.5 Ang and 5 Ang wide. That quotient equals 0.99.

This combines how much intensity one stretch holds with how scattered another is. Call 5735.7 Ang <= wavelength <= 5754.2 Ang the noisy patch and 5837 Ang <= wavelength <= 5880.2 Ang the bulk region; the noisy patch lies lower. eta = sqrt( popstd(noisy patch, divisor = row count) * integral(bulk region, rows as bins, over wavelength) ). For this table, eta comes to 1.4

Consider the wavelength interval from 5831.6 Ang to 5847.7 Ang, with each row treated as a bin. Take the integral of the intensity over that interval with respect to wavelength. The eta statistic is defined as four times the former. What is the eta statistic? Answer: 246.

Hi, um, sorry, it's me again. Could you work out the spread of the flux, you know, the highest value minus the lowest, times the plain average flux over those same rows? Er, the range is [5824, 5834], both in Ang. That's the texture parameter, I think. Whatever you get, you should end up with 0.1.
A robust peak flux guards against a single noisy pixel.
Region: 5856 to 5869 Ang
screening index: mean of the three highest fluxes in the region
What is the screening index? 3.74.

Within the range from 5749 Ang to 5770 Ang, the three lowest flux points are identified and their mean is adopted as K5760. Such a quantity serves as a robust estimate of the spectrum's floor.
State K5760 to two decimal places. 3.75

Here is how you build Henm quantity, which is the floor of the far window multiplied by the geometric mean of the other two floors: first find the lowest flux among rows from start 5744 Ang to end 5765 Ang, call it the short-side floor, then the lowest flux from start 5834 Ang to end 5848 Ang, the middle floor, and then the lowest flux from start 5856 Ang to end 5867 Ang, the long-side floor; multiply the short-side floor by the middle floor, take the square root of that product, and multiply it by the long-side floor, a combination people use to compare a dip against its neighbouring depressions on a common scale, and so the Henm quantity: 13.6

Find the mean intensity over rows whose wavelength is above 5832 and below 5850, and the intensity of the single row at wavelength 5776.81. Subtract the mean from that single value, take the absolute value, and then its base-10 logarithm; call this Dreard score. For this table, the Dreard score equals -1.1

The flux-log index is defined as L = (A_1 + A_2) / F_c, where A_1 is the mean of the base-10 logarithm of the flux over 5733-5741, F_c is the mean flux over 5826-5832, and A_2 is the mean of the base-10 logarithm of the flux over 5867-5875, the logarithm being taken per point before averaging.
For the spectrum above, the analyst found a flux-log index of 0.297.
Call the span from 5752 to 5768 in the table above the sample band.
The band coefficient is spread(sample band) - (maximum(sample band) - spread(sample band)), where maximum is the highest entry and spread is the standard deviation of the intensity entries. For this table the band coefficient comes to -3.75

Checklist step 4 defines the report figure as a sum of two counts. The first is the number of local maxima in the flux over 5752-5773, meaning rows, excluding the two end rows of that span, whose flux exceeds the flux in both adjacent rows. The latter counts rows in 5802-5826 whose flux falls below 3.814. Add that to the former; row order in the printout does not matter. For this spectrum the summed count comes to 8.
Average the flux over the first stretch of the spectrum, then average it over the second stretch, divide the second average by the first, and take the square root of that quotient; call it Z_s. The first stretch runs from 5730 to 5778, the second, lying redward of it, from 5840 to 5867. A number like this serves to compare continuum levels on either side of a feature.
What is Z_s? 0.99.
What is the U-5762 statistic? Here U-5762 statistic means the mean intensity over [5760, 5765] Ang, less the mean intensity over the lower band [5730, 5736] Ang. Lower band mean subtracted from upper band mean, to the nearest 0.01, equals 0.00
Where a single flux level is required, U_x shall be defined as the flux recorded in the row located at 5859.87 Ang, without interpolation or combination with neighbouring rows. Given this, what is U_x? 3.668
